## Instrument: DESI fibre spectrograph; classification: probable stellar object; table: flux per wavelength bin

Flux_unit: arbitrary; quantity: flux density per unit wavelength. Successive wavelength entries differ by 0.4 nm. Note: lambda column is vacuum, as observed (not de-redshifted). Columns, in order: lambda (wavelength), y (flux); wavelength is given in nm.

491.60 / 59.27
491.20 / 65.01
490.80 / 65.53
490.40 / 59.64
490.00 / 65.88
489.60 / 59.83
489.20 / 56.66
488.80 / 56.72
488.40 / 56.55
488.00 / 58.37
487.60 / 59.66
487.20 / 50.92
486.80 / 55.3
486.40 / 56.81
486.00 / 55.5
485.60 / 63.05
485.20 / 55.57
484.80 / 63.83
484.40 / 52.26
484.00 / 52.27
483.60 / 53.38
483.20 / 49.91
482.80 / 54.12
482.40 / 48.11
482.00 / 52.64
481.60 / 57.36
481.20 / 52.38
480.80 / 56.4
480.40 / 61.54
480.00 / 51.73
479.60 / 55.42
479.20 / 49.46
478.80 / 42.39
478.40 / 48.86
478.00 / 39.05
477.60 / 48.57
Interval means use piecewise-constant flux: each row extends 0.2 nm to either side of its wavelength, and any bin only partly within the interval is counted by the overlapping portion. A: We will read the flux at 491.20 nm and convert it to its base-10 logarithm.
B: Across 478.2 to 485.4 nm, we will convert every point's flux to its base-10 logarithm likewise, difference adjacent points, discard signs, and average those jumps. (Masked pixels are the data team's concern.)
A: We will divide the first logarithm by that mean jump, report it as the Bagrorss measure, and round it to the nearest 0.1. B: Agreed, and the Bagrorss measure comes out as 41.6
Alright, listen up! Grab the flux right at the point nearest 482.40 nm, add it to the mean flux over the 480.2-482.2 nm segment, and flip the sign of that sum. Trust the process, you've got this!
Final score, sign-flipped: -104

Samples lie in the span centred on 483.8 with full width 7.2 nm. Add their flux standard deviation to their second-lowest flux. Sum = 54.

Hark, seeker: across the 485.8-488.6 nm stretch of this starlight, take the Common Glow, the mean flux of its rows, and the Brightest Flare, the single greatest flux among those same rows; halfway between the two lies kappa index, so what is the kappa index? 58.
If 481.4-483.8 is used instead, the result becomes 55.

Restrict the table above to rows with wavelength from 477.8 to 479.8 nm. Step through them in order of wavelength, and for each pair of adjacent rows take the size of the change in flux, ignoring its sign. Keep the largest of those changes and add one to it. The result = 11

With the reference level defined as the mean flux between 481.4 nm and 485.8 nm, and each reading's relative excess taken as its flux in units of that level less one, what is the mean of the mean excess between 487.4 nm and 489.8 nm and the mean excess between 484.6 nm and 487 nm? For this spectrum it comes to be 0.062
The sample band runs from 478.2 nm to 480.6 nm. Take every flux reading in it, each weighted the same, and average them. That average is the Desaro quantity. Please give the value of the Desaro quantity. 52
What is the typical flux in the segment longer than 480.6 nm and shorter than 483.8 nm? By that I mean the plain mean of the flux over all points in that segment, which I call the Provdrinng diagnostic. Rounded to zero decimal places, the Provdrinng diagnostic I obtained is 53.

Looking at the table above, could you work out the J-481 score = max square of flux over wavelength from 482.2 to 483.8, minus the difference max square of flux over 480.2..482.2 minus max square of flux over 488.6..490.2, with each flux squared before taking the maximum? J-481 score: 3482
